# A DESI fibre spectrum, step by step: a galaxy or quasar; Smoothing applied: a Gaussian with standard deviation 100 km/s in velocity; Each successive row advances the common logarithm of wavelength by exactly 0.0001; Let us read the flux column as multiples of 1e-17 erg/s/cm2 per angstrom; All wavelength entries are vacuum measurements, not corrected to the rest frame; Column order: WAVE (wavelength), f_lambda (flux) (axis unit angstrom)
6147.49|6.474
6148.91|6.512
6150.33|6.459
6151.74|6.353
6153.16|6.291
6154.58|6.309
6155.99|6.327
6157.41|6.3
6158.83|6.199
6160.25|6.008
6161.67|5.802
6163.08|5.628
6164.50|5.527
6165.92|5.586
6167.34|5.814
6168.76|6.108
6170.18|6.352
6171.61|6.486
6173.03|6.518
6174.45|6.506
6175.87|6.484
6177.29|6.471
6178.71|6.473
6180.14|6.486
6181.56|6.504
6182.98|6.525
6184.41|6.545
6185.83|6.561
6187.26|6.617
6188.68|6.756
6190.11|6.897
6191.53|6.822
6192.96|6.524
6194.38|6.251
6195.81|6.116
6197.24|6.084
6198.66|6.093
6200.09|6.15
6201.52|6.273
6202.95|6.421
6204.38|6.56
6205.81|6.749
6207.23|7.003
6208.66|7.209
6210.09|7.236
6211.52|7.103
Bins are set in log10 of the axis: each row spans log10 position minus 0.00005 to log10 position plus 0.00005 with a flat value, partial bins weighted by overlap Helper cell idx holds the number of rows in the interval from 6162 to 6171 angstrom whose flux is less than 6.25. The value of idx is 5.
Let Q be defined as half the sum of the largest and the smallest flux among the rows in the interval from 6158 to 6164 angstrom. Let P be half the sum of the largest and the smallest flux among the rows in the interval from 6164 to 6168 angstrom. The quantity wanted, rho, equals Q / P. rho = 1.04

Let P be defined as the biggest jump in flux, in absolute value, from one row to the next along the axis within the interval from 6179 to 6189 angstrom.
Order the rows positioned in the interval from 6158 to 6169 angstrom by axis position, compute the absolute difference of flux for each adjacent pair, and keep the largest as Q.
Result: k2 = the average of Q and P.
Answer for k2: 0.22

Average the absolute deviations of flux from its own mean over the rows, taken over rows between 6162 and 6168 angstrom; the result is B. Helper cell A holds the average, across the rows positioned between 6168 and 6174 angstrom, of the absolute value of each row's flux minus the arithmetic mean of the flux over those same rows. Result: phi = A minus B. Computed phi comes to 0.0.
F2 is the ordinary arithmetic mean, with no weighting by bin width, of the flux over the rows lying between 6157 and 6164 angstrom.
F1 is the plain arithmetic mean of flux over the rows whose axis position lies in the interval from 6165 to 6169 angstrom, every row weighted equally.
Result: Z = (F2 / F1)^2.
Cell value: 1.05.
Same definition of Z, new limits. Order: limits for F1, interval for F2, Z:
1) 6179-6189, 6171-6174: 0.98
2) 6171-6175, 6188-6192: 1.10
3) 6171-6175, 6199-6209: 1.04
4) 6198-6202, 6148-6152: 1.09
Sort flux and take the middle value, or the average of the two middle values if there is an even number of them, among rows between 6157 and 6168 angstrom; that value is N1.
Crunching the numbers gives 5.8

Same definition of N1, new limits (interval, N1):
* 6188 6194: 6.8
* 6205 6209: 7.0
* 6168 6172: 6.4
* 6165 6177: 6.4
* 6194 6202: 6.1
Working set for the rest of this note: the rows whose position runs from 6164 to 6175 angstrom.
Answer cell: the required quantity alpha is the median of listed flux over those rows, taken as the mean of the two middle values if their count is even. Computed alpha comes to 6.23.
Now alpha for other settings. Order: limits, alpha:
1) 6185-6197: 6.59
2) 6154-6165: 6.10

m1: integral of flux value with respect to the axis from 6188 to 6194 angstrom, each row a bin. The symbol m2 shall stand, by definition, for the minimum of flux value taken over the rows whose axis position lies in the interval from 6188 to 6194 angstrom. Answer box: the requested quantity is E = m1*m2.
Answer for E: 263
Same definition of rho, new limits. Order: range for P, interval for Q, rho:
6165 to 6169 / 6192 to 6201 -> 1.08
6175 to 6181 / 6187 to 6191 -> 1.04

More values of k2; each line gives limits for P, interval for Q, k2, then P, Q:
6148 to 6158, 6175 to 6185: 0.06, 0.11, 0.02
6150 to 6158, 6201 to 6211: 0.18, 0.11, 0.25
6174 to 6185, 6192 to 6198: 0.15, 0.02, 0.27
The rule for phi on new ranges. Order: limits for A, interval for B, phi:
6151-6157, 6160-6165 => -0.1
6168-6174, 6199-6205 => 0.0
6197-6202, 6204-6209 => -0.2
